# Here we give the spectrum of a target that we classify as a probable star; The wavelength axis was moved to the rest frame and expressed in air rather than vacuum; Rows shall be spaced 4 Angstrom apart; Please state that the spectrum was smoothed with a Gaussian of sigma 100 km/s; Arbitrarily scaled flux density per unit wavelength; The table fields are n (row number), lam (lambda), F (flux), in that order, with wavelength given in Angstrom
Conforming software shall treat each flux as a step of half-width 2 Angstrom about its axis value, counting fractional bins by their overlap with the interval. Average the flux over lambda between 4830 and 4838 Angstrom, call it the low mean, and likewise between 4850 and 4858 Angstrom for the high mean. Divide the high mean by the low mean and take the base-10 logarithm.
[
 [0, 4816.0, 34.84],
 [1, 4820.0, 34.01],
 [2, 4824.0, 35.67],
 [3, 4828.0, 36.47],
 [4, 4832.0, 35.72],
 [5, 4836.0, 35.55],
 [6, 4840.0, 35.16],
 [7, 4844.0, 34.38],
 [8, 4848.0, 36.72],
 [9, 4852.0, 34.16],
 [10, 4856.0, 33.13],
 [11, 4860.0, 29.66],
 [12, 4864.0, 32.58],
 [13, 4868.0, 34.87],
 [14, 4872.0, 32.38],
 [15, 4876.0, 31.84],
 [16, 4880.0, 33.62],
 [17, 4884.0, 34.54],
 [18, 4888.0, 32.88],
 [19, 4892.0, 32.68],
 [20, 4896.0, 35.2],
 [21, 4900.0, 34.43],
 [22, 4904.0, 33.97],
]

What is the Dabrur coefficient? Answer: -0.025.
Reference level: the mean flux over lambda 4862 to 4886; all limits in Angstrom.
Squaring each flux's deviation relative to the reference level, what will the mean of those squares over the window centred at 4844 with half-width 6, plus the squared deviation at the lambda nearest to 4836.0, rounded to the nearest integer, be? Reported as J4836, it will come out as 10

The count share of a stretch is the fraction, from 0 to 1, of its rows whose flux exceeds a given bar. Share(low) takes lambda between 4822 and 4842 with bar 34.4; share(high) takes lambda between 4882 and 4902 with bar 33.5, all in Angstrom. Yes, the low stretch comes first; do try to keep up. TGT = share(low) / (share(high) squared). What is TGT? 3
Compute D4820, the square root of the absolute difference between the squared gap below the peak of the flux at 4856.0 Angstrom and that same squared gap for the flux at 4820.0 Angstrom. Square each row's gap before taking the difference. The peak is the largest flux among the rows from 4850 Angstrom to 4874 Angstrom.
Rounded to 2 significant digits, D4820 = 1.5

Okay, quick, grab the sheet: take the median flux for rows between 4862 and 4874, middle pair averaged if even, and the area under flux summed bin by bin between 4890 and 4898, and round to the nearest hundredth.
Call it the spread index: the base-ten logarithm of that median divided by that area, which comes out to -0.92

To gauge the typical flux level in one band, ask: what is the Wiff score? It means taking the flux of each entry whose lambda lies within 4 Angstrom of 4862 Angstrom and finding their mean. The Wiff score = 31.1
